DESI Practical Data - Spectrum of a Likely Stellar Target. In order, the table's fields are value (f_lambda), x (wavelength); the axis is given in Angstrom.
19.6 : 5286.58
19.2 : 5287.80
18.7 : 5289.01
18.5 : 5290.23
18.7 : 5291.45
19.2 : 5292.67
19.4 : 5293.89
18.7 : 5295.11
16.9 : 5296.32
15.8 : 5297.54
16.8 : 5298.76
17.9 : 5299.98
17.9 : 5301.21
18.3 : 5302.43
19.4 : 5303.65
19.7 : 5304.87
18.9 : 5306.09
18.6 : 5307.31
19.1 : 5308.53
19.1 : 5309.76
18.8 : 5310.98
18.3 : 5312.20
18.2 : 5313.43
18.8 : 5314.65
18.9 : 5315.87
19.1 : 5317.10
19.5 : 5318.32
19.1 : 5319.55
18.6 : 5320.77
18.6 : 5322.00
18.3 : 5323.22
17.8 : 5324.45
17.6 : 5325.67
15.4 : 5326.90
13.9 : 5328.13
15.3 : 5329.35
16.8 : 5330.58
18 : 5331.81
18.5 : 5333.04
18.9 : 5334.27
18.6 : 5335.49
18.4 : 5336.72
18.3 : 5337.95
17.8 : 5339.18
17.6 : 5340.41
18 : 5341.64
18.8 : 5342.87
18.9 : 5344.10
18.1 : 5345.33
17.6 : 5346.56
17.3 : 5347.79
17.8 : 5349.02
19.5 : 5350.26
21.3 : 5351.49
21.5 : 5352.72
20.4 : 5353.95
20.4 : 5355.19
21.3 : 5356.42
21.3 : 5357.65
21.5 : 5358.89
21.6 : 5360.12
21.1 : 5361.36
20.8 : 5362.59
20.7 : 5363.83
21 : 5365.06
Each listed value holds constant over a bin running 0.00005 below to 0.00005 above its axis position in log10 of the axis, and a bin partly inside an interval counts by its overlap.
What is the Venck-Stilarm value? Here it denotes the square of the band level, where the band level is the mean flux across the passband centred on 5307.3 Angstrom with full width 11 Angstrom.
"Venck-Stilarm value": 358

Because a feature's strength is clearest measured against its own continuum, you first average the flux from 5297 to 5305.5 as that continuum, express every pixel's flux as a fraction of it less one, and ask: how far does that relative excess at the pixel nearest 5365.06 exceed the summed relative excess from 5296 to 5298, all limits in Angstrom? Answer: 0.35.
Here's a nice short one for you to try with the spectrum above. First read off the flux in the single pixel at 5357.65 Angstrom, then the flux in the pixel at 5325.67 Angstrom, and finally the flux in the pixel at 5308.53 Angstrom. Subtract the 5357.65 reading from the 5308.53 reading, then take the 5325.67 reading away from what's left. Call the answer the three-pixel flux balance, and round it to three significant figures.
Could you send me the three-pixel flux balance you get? -19.8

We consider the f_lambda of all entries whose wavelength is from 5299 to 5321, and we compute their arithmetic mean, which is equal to 18.8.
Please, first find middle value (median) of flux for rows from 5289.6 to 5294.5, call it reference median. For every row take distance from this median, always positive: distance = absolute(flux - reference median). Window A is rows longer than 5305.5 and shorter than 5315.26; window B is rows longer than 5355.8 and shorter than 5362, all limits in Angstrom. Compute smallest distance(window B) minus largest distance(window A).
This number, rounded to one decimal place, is 1.4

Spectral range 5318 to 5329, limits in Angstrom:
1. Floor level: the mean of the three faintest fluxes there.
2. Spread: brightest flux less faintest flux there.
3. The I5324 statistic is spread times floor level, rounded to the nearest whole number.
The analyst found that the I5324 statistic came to 88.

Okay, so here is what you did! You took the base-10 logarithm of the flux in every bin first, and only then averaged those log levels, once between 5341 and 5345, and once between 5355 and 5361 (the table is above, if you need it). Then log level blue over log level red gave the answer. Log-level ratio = 0.96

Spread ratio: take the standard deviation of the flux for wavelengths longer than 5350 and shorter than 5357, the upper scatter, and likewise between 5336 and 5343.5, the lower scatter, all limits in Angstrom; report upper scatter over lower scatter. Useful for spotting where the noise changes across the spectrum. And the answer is 1.76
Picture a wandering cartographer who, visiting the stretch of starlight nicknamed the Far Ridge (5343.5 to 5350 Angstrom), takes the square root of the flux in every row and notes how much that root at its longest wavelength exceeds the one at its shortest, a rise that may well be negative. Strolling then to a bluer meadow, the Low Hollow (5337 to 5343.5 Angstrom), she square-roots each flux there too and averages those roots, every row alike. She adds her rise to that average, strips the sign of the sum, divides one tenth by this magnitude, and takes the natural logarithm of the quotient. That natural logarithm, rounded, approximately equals -3.72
